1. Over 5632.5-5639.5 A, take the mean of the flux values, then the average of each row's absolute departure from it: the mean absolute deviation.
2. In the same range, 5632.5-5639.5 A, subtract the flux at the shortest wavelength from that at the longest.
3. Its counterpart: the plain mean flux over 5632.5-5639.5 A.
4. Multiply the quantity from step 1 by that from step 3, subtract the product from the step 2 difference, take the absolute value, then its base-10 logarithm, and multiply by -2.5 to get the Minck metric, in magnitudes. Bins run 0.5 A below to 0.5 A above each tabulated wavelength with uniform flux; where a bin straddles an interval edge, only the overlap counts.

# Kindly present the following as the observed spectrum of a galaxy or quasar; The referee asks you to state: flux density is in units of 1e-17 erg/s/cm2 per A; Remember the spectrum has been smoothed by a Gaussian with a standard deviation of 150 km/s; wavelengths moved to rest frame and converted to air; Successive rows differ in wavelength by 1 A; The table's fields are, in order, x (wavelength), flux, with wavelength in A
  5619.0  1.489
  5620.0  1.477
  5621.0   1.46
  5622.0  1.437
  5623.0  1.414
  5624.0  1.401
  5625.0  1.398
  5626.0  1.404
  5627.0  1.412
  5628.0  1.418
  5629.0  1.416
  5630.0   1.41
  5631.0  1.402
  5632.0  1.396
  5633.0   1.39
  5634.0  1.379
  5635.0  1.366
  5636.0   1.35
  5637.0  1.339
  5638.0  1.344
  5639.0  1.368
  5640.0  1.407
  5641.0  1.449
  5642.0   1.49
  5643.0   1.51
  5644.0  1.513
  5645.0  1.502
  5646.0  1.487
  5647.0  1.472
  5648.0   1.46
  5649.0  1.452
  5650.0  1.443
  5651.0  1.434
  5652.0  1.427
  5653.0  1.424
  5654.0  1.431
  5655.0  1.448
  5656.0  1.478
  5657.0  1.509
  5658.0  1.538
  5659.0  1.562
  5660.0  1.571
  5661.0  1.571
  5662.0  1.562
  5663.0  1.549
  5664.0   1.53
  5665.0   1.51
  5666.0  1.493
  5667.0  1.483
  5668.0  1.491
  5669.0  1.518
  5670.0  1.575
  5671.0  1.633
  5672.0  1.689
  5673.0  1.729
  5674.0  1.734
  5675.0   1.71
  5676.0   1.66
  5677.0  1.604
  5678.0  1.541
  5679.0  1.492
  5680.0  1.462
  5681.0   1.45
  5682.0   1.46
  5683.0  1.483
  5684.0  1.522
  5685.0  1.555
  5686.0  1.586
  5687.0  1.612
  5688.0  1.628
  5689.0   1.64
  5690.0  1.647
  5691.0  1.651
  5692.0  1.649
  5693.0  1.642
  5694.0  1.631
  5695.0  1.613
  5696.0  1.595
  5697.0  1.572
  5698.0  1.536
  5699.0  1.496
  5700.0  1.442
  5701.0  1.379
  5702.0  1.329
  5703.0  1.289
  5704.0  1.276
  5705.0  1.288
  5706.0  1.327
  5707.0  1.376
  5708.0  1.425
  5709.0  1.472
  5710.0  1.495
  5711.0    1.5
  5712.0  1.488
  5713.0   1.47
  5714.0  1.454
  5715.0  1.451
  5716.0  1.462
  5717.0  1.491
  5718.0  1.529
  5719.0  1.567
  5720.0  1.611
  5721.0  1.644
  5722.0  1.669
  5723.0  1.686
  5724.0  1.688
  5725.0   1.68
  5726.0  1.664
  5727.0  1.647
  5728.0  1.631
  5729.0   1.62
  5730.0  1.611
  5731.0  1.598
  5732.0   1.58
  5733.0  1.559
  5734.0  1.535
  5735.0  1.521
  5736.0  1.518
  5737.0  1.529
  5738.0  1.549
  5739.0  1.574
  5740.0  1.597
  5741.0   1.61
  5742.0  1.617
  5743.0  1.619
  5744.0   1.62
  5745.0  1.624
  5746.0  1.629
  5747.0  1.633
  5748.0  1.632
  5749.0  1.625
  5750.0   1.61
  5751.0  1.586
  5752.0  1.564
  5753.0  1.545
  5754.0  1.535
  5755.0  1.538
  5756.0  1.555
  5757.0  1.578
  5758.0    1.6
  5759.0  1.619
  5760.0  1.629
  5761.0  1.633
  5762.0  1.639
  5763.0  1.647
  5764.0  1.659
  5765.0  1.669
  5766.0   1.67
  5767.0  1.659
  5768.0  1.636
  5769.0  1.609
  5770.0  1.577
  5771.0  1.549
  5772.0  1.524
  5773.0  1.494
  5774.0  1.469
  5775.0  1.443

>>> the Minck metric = 3.4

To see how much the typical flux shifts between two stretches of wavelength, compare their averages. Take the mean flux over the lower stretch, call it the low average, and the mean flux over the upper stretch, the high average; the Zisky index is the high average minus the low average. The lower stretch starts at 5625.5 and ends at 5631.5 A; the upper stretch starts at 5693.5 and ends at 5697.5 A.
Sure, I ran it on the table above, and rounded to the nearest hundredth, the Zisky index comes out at 0.19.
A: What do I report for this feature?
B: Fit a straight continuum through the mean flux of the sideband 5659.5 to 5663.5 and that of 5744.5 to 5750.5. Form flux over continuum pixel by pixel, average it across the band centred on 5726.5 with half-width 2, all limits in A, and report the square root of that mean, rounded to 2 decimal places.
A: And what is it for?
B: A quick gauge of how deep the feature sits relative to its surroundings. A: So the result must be 1.01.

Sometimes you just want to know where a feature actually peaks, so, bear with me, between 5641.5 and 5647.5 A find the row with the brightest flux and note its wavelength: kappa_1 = 5644.0 A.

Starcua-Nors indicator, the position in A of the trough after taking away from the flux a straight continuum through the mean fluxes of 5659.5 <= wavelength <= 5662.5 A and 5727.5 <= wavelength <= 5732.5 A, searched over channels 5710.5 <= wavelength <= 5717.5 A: 5715.0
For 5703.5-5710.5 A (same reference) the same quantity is 5704.0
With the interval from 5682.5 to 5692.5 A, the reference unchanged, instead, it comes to 5683.0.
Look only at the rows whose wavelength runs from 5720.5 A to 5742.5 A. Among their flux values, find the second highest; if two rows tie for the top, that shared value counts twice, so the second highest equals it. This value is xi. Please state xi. 1.686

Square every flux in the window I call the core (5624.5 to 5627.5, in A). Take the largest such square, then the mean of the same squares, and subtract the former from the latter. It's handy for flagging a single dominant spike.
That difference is -0.021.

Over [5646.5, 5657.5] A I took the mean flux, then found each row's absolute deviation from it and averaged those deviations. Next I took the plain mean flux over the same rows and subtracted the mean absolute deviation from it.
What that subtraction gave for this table 1.43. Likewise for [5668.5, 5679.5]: 1.55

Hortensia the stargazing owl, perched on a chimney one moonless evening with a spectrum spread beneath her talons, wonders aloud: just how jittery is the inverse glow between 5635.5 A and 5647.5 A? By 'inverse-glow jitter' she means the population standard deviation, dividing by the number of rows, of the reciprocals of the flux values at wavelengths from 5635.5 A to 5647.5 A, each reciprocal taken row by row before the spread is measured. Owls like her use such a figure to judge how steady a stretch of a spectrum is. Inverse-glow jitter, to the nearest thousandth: 0.033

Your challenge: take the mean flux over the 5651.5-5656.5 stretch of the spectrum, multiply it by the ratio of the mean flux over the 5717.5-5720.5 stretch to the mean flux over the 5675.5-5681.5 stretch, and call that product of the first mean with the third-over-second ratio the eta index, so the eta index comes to 1.47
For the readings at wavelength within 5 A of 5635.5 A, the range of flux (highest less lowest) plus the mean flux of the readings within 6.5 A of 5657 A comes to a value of 1.57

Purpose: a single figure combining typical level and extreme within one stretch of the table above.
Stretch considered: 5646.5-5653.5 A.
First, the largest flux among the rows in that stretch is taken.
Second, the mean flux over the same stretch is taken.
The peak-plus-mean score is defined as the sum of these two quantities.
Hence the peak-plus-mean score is 2.92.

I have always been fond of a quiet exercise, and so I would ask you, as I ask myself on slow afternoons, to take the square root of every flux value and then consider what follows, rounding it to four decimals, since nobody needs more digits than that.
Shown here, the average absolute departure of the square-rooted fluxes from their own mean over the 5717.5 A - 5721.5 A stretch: 0.0158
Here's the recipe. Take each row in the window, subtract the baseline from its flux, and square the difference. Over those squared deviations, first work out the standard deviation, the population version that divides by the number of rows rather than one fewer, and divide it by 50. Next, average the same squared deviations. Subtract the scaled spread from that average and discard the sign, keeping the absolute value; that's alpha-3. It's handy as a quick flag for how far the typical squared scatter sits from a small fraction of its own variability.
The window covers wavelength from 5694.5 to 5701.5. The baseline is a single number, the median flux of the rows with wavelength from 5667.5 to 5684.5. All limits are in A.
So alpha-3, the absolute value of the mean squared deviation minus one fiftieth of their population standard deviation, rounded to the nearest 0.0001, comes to 0.0066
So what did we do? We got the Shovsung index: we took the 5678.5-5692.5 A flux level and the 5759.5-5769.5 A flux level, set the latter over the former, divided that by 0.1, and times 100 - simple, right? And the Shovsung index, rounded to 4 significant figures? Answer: 1055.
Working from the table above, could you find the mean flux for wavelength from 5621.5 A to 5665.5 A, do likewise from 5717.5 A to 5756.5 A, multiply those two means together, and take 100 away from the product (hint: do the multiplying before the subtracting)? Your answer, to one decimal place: -97.7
